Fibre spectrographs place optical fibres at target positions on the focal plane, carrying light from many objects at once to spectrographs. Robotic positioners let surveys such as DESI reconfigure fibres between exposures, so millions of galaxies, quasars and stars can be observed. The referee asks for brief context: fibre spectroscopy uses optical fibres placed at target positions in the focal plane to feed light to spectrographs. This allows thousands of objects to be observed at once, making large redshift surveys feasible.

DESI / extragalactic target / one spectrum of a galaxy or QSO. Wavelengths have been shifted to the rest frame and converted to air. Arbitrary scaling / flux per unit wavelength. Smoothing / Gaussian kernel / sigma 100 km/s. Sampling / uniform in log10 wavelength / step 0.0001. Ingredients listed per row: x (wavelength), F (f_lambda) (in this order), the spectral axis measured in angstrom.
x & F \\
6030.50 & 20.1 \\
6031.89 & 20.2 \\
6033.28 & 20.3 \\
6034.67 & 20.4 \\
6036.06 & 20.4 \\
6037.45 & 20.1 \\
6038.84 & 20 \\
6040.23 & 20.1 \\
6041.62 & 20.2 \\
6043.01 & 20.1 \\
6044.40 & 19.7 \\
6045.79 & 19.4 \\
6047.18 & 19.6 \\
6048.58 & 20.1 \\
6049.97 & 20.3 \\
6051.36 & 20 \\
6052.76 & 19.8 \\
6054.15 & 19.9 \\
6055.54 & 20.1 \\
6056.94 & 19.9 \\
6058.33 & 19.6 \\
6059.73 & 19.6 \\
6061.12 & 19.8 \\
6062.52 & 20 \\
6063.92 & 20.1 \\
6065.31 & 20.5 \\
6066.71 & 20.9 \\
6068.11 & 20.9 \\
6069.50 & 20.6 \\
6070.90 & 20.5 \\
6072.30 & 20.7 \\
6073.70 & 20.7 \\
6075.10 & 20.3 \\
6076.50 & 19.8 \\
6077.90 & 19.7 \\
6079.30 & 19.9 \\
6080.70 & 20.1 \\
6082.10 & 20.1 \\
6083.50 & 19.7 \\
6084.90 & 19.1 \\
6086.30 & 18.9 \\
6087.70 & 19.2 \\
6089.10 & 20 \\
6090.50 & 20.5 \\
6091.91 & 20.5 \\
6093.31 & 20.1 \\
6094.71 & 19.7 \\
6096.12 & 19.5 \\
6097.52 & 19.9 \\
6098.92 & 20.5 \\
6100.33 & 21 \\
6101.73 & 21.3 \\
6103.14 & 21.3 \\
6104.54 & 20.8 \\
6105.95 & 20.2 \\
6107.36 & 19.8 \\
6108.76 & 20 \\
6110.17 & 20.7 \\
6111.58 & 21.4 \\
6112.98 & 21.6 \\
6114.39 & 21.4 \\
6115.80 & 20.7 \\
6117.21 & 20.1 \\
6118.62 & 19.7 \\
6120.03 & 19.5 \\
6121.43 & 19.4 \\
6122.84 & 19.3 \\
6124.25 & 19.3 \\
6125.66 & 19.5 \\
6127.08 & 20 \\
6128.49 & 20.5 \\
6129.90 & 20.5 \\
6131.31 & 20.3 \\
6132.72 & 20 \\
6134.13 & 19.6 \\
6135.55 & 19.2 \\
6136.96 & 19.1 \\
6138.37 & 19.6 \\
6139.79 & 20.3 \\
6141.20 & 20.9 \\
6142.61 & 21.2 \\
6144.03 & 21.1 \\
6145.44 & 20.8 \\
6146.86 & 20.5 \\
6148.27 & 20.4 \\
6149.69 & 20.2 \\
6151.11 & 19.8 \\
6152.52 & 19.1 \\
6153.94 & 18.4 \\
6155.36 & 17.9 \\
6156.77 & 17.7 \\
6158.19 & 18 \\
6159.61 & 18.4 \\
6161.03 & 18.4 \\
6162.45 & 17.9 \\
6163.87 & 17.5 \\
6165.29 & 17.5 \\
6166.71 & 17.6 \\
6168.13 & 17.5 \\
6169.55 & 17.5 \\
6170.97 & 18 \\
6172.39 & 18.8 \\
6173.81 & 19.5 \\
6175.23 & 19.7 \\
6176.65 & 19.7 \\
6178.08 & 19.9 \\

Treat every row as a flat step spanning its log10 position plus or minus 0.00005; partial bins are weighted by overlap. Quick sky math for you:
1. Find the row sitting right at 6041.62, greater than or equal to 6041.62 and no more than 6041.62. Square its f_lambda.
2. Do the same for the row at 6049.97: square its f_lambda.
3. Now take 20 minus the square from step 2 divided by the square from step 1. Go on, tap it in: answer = 19.0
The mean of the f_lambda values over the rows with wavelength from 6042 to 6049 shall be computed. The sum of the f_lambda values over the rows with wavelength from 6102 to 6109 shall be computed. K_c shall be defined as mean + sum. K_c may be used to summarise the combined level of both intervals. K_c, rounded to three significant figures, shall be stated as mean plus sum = 122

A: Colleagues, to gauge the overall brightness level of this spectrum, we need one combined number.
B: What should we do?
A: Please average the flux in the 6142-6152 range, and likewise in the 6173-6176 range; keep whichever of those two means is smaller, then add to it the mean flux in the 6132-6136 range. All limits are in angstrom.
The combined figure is 39.2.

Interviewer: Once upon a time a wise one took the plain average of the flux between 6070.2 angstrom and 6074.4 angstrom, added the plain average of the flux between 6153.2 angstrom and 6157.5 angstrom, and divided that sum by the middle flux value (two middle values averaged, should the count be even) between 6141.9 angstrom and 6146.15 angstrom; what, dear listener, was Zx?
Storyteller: 1.83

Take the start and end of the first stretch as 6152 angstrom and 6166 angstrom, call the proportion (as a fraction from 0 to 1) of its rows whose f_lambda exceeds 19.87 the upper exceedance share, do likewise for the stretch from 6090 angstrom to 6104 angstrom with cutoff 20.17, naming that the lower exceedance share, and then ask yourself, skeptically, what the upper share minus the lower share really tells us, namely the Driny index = -0.60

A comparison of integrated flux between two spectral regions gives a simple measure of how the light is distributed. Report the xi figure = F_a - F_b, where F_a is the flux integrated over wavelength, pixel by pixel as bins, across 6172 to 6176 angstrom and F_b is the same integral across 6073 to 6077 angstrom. -3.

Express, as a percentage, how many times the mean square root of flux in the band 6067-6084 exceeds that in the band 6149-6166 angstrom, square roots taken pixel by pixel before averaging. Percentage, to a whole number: 105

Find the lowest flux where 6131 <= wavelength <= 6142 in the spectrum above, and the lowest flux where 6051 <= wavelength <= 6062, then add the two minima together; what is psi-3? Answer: 38.7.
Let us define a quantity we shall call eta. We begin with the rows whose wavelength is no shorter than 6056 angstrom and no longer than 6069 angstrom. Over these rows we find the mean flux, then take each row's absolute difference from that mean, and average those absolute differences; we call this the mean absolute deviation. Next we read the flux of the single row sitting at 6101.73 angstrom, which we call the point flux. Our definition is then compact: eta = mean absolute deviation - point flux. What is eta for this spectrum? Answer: -20.9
